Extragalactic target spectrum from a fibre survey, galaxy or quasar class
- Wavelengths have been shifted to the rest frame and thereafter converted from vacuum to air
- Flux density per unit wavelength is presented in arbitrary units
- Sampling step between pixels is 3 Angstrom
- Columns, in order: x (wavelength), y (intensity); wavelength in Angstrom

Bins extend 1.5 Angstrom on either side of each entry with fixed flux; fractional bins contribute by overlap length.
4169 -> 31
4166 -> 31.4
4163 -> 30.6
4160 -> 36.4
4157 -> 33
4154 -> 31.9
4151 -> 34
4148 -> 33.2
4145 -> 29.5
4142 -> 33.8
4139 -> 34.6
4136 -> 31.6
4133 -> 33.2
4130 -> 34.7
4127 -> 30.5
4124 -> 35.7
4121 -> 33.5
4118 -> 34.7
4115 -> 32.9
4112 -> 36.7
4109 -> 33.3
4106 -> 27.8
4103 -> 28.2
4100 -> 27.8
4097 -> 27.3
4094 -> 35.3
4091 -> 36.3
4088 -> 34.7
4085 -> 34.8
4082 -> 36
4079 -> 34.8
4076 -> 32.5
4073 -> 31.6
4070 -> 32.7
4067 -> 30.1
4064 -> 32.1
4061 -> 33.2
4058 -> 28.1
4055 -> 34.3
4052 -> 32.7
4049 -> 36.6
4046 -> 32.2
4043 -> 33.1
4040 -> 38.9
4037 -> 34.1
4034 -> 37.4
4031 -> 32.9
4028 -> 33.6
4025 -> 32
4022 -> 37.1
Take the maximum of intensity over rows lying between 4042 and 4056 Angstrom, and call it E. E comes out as 36.6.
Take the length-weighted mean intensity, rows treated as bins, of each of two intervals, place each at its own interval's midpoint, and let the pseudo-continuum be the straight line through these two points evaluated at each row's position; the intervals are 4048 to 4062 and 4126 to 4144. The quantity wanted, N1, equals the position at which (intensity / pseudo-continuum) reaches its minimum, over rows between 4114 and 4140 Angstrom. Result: 4127 Angstrom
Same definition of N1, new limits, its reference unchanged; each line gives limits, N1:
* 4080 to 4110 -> 4097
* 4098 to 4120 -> 4106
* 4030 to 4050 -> 4046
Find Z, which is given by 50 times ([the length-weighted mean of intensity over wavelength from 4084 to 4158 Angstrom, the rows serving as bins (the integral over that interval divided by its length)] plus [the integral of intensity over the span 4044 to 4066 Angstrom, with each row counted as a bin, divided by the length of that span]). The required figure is 3272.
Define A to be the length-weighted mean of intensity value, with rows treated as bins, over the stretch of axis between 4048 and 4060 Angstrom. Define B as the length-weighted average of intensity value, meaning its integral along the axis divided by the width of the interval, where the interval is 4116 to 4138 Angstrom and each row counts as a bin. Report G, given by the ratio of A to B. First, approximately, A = 32.8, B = 33.4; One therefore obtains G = 0.98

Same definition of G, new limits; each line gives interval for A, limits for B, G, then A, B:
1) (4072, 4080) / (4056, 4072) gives 1.05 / 32.9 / 31.3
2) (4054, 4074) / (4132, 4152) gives 0.97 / 31.7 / 32.8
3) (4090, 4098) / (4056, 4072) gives 1.06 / 33.1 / 31.3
